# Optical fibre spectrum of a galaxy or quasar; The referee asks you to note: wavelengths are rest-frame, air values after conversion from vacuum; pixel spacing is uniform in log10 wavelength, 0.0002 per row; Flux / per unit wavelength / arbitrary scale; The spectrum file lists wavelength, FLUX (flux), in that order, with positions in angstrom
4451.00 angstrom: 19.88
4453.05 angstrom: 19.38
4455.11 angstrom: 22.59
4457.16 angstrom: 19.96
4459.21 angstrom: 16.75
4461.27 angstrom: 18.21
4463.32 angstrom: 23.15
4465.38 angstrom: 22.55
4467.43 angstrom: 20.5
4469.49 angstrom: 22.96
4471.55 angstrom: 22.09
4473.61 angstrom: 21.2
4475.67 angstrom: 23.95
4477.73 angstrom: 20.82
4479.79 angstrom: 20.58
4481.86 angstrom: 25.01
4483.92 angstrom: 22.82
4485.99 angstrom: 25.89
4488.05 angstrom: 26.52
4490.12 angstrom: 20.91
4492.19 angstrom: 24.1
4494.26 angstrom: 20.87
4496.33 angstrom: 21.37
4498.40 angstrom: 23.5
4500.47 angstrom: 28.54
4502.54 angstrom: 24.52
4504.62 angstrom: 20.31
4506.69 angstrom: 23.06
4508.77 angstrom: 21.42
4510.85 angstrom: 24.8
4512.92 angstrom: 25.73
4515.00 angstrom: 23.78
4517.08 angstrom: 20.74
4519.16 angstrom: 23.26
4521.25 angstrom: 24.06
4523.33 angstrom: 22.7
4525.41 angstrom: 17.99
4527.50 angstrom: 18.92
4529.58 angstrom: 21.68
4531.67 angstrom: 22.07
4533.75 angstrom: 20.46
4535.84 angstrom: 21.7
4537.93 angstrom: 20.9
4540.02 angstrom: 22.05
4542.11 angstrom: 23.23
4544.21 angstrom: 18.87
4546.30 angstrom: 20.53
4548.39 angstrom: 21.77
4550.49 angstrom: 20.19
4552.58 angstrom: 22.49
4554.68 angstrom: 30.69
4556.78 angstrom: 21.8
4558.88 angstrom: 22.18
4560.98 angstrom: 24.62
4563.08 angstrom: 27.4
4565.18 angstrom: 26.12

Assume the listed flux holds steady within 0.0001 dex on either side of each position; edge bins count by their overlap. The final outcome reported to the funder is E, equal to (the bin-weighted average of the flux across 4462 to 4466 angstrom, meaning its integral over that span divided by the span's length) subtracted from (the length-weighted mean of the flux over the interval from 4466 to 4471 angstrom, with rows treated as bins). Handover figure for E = -0.7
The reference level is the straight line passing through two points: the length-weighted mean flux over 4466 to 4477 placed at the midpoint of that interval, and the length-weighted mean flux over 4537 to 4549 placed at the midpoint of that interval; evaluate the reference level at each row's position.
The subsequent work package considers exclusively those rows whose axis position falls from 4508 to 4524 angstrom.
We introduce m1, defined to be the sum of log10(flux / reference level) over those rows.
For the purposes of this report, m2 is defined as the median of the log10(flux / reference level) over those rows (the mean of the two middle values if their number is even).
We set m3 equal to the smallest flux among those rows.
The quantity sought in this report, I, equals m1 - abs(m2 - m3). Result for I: -20.4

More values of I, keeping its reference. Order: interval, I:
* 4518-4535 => -18.0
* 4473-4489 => -20.4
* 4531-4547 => -18.9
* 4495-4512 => -20.0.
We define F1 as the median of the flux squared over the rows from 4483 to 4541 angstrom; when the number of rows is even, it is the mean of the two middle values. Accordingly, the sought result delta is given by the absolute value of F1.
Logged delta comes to 501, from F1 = 501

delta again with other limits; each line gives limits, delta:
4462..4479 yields 498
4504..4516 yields 549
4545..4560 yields 475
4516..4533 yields 479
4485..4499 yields 552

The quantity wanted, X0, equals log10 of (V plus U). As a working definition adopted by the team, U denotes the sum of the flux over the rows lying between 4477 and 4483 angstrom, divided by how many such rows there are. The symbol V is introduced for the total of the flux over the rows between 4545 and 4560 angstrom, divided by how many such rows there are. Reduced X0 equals 1.65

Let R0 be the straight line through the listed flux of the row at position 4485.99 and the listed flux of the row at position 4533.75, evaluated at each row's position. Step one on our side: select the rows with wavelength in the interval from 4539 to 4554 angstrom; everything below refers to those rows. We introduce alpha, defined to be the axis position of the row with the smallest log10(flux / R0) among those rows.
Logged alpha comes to 4544.21 angstrom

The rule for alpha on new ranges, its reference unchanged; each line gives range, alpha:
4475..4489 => 4479.79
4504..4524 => 4504.62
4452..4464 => 4459.21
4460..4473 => 4461.27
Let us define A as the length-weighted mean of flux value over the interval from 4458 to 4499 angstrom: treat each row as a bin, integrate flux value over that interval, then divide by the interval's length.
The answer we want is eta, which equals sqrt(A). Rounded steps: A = 22.2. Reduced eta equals 4.71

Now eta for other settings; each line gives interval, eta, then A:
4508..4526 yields 4.78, 22.9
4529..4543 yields 4.66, 21.7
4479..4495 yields 4.84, 23.4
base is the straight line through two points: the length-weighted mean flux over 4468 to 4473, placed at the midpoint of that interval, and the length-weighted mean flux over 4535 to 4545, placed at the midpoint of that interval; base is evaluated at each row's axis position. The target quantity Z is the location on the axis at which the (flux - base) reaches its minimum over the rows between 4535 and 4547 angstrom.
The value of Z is 4544.21 angstrom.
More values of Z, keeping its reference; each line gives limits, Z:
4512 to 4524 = 4517.08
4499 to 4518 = 4504.62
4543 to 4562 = 4544.21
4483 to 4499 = 4490.12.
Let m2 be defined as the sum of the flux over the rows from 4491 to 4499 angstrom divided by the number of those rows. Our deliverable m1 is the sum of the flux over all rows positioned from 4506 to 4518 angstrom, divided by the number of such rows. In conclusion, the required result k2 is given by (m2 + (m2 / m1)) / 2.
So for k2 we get 11.7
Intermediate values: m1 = 23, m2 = 22.5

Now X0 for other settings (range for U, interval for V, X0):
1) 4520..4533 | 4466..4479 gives 1.64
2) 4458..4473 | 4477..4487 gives 1.64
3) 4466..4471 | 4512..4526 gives 1.65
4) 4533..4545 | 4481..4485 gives 1.65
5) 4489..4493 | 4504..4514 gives 1.66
